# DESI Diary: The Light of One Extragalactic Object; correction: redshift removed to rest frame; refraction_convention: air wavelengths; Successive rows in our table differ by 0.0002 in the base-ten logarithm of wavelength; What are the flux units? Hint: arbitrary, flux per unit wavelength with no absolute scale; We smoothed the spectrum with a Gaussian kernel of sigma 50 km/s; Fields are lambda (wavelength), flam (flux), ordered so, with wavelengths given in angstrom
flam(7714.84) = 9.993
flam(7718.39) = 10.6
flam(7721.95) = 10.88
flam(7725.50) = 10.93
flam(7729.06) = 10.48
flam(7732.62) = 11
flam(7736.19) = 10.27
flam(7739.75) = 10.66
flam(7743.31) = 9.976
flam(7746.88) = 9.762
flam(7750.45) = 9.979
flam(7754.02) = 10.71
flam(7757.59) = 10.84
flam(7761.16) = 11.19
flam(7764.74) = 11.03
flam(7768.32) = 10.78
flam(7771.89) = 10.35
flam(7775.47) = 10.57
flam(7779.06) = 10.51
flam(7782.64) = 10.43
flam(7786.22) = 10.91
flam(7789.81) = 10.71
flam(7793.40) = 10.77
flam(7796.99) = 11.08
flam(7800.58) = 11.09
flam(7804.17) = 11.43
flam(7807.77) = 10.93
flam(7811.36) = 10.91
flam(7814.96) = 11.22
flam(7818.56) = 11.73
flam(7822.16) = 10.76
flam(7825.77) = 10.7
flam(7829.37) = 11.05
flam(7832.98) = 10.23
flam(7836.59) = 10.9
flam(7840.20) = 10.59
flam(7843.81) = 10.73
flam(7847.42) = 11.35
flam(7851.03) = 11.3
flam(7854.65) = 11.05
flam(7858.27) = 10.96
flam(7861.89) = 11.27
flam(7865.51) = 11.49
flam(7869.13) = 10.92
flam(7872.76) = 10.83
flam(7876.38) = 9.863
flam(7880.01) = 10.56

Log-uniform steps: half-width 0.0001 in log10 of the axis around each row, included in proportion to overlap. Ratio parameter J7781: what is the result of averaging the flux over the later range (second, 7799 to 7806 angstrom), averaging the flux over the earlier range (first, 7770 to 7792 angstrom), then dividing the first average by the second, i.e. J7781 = 0.940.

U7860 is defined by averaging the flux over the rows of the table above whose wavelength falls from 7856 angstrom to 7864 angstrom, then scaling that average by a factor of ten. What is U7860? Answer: 111.2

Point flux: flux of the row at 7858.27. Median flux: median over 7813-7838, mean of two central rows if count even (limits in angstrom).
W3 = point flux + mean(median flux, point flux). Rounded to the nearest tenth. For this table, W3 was 21.9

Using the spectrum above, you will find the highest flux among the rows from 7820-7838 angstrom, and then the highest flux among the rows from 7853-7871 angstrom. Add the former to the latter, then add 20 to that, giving 42.5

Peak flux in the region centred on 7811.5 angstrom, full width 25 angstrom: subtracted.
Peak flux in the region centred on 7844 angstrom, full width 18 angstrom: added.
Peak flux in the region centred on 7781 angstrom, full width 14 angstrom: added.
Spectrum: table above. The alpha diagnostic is 10.5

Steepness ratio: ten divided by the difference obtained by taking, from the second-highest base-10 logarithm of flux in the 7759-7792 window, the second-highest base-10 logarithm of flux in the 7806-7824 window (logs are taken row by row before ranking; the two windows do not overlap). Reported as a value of -1348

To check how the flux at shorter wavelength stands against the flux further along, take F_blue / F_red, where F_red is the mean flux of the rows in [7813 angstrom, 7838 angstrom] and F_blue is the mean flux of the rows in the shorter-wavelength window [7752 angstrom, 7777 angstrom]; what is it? 0.99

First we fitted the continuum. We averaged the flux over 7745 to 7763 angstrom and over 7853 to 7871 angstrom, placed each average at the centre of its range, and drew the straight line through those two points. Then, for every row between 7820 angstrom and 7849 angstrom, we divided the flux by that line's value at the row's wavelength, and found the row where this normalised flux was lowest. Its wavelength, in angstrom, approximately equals 7832.98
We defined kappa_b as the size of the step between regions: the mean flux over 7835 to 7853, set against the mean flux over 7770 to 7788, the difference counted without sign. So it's 0.42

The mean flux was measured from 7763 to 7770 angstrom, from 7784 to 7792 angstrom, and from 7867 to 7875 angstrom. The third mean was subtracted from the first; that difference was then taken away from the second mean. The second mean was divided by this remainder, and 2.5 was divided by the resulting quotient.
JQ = 2.49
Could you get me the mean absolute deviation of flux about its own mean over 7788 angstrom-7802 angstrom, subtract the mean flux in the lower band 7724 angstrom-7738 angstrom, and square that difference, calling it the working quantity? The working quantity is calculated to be 110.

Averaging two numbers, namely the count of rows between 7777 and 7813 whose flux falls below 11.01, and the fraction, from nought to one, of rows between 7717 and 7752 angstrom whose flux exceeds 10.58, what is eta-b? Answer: 3.75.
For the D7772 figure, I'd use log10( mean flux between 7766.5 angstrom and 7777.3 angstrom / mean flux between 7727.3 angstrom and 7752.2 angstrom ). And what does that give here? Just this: 0.011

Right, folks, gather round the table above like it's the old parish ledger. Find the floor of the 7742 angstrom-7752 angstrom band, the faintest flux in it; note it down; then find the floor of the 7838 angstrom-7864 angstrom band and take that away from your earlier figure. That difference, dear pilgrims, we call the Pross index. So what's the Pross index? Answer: -0.8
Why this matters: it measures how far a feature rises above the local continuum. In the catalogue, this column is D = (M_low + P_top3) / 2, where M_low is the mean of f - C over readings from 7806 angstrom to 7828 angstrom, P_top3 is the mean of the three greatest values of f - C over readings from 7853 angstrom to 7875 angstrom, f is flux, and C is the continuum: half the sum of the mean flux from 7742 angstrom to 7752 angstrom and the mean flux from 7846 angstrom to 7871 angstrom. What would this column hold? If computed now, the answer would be 0.61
